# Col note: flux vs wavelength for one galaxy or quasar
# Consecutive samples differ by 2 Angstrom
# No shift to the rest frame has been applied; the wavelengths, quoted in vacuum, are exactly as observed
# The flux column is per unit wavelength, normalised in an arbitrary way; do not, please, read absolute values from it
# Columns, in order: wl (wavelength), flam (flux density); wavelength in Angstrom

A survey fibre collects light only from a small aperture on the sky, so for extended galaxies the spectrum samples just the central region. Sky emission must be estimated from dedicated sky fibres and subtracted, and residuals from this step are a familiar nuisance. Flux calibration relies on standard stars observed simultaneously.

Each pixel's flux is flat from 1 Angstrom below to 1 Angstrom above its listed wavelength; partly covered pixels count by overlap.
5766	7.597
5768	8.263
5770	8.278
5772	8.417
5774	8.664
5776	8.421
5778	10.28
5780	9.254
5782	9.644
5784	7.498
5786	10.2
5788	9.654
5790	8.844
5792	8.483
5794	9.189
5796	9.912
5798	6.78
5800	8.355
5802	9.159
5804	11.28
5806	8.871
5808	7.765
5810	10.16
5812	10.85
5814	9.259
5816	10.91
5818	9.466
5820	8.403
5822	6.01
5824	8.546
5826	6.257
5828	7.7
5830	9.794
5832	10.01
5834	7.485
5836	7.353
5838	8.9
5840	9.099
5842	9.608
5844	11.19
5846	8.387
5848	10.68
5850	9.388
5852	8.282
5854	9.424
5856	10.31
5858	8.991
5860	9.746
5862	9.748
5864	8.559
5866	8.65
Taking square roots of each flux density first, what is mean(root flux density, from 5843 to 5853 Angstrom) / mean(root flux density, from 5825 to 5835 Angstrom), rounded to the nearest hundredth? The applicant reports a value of 1.08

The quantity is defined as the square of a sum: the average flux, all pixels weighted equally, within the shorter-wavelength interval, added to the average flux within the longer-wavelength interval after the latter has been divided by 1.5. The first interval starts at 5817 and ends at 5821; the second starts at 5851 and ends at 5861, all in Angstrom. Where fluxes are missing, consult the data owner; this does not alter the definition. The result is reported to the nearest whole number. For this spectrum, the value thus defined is 230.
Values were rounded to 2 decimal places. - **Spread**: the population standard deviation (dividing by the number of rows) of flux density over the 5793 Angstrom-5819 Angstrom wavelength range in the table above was 1.23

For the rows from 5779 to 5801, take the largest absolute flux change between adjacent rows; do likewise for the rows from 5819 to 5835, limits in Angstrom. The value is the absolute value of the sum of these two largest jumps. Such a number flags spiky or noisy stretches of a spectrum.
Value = 5.67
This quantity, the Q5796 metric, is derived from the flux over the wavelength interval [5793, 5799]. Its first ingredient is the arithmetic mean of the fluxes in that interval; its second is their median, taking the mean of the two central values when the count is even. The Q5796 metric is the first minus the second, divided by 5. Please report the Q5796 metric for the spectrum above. -0.11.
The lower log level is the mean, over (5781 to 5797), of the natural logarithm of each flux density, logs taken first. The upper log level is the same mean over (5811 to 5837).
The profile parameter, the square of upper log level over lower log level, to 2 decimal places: 0.93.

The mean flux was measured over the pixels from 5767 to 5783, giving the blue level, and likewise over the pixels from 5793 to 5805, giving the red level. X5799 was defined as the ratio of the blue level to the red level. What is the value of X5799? 0.98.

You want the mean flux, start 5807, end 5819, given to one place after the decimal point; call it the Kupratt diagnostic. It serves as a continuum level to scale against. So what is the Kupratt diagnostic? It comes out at 9.7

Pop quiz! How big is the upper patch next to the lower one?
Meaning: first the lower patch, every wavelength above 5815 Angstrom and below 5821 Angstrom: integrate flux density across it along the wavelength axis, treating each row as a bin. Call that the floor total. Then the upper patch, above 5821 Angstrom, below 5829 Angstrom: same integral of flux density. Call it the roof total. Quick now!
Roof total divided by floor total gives 1.0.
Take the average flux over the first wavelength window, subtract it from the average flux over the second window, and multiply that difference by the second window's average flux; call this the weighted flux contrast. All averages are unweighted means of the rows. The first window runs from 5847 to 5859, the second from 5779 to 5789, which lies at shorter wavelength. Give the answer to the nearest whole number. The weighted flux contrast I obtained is -2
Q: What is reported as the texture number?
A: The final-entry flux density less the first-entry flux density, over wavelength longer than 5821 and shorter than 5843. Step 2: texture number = 3.6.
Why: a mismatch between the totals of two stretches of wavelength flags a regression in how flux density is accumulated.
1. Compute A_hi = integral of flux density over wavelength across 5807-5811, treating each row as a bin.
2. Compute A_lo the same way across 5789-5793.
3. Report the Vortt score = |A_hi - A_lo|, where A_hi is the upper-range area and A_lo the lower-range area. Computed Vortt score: 1.2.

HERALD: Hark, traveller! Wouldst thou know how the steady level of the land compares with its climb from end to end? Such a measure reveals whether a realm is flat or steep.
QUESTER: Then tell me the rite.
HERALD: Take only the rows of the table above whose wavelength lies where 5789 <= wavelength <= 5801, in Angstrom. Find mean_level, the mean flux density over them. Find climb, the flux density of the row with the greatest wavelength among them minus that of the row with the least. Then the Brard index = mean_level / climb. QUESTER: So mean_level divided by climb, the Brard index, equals -18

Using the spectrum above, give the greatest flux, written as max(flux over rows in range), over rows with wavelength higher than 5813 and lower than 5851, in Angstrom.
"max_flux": 11.19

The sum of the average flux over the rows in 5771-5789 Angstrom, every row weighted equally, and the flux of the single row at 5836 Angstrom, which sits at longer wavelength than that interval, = 16.5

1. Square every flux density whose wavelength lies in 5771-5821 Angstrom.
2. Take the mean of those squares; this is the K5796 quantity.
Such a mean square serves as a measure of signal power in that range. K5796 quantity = 85.6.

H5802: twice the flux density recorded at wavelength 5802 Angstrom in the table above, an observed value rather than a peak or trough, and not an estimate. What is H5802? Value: 18.3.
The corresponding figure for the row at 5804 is 22.6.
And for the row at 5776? 16.8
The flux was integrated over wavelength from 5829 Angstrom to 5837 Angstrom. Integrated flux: 69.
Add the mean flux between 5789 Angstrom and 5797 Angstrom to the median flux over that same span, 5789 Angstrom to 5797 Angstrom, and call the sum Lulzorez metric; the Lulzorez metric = 18.1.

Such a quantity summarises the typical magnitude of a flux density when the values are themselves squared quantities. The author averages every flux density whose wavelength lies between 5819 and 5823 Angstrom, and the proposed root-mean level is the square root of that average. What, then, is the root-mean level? 2.68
